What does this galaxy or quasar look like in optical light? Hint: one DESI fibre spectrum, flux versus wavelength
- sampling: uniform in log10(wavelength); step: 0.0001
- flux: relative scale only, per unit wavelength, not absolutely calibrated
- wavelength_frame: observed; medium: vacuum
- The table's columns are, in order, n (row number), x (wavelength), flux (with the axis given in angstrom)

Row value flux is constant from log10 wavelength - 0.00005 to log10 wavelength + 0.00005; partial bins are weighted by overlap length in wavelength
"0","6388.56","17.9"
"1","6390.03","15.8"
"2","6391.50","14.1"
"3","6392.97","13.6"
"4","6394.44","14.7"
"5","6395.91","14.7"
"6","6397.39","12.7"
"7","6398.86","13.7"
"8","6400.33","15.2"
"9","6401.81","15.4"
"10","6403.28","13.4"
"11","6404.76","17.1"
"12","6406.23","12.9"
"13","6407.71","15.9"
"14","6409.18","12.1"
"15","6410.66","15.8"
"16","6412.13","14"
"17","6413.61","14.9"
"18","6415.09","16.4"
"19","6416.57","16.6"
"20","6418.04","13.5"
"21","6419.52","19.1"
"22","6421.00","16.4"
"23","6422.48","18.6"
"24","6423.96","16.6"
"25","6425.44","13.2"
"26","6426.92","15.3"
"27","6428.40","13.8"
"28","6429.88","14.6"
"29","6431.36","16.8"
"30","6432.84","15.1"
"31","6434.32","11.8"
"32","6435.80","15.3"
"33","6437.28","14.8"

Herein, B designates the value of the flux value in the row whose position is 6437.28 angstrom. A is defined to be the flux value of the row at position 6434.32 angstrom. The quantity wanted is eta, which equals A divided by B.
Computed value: 0.80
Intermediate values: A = 11.8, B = 14.8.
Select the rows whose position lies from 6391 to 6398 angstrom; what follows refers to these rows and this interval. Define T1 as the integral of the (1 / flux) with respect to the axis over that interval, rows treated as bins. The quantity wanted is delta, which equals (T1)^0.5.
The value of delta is 0.709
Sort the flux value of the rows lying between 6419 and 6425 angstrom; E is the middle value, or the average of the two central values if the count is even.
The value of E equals 17.6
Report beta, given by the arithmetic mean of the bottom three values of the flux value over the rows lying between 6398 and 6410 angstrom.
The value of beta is 12.8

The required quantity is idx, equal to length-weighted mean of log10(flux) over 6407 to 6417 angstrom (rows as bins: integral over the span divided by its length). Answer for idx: 1.18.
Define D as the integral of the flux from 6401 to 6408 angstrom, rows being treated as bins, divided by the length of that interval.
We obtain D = 14.9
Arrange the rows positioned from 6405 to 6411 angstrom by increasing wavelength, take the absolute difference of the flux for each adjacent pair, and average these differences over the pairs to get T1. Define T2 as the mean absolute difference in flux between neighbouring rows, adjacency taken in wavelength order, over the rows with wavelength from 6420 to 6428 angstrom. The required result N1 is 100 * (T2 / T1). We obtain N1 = 69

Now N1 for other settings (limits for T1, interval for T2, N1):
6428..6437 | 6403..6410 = 160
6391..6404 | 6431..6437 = 273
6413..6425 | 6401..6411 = 138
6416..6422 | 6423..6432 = 53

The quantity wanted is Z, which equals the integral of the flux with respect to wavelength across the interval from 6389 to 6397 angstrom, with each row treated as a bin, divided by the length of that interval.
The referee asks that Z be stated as 14.6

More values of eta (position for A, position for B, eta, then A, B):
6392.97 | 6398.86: 0.99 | 13.6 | 13.7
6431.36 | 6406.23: 1.30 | 16.8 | 12.9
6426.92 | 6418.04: 1.13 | 15.3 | 13.5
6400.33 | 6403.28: 1.13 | 15.2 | 13.4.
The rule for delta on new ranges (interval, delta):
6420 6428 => 0.711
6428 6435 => 0.700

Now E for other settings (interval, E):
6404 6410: 14.4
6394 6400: 14.2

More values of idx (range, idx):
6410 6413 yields 1.17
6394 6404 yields 1.15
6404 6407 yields 1.17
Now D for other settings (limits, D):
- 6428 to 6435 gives 14.5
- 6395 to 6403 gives 14.3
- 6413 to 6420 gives 16.0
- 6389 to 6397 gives 14.6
